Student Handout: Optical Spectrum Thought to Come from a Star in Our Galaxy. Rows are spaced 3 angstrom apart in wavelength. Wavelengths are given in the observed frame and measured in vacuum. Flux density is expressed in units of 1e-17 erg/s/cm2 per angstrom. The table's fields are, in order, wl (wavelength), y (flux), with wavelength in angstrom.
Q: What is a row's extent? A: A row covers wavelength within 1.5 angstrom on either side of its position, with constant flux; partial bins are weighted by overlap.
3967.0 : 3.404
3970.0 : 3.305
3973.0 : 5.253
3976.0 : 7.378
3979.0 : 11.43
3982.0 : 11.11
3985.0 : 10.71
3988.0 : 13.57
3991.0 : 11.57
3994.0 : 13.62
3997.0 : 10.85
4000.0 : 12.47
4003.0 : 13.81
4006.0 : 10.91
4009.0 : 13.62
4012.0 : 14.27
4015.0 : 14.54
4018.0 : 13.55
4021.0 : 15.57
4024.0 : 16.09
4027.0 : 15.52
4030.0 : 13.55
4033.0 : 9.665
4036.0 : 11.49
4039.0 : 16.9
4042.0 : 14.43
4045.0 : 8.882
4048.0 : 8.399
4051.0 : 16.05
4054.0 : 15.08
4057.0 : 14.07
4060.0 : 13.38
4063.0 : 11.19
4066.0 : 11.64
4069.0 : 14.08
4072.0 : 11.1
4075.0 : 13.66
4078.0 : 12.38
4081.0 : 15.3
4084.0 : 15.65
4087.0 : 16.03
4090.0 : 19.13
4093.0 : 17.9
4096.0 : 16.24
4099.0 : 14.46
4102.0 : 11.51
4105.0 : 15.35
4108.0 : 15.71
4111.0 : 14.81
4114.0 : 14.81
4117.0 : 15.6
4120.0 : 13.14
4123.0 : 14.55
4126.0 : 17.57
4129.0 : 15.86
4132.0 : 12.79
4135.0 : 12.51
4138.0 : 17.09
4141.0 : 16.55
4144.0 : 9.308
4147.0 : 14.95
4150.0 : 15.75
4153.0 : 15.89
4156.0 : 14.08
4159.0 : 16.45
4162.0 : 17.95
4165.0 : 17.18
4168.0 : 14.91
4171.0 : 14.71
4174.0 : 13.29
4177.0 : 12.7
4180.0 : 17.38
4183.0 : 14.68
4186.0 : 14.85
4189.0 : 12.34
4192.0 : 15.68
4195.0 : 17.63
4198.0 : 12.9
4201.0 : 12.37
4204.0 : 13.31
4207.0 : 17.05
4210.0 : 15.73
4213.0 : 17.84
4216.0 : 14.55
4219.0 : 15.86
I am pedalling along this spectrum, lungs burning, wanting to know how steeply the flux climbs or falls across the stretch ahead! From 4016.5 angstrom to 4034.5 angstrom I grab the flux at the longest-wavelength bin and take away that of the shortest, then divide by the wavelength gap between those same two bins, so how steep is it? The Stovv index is -0.26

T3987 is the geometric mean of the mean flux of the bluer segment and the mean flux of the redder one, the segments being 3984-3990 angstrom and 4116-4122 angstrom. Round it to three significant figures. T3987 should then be 13.2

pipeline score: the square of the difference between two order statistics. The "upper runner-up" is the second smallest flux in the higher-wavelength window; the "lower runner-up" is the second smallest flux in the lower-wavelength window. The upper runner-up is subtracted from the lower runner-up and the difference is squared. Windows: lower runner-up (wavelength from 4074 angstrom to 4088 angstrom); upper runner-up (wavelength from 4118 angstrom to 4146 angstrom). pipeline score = 1.3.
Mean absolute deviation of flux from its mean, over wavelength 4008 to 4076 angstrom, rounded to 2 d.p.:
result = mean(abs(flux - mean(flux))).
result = 1.82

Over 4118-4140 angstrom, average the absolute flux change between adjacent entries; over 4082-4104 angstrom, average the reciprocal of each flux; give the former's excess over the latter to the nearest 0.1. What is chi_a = 2.3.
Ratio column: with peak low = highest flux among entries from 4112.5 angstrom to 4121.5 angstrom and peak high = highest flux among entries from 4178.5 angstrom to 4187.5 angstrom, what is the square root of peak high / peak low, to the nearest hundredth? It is 1.06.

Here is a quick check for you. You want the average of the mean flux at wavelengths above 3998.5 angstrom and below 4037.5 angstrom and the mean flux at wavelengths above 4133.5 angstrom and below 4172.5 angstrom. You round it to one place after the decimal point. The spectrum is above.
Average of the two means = 14.3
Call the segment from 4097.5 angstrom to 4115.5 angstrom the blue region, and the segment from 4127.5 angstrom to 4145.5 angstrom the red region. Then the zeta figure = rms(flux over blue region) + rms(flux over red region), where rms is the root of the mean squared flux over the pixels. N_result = 28.8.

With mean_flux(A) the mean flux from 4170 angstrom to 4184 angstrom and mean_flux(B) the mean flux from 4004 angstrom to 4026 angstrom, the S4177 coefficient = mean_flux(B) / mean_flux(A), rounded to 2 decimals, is 0.97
